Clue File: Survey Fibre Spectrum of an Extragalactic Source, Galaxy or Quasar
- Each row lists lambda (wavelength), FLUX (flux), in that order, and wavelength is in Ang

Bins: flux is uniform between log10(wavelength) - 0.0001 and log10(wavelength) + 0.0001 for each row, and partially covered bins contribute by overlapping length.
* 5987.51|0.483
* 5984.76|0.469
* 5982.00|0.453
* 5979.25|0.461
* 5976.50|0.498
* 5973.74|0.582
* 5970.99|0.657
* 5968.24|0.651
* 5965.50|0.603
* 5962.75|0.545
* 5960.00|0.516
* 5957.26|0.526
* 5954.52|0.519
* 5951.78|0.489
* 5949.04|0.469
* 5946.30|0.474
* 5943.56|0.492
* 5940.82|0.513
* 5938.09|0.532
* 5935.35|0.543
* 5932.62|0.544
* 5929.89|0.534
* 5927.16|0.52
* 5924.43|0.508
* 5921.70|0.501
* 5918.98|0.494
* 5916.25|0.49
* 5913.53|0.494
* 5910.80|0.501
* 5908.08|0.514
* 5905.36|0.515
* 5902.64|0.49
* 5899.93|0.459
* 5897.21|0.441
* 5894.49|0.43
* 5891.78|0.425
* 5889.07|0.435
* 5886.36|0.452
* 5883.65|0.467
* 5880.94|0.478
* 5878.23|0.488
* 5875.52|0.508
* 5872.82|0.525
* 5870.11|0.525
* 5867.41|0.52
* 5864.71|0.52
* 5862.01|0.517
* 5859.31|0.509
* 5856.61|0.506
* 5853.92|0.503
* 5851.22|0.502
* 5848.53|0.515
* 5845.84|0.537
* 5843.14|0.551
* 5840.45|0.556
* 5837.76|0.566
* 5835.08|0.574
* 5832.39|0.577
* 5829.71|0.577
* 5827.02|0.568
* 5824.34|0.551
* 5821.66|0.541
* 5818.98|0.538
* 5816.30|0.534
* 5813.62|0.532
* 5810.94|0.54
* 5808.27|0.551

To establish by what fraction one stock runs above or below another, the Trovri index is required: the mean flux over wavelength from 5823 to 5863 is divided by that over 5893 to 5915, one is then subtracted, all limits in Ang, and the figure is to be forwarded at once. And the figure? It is 0.13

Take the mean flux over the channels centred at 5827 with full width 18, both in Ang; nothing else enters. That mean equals 0.561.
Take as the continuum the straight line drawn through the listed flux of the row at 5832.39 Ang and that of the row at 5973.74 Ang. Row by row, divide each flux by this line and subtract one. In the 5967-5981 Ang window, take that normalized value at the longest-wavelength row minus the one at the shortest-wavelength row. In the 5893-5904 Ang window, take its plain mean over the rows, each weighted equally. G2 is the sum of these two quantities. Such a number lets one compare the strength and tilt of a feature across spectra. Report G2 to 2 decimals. -0.54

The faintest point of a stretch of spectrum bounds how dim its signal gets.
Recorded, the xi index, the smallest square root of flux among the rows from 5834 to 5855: 0.709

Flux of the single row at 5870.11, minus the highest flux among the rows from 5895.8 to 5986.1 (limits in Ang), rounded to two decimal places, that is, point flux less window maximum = -0.13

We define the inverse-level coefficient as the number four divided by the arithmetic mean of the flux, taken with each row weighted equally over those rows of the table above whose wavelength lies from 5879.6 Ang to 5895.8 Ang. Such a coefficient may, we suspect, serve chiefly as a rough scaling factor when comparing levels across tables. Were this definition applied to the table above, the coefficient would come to 8.9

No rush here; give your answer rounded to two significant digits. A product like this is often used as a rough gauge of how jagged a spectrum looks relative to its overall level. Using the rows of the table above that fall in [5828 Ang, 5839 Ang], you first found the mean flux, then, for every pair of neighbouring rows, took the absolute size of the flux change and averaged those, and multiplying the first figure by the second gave 0.0021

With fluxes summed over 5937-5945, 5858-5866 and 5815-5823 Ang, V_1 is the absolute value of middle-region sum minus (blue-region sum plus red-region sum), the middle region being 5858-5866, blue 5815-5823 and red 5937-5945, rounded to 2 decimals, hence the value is 1.60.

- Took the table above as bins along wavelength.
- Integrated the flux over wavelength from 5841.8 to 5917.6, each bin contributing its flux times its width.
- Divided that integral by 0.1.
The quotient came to 374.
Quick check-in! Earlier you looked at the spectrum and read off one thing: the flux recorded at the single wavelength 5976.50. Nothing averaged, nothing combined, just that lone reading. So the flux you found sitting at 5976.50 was 0.498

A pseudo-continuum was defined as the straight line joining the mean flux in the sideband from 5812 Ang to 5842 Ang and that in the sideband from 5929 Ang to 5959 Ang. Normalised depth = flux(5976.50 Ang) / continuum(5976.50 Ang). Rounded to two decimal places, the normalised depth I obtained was 1.00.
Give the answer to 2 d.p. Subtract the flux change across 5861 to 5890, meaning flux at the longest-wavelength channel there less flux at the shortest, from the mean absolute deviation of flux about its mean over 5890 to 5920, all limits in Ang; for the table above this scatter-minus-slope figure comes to 0.11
